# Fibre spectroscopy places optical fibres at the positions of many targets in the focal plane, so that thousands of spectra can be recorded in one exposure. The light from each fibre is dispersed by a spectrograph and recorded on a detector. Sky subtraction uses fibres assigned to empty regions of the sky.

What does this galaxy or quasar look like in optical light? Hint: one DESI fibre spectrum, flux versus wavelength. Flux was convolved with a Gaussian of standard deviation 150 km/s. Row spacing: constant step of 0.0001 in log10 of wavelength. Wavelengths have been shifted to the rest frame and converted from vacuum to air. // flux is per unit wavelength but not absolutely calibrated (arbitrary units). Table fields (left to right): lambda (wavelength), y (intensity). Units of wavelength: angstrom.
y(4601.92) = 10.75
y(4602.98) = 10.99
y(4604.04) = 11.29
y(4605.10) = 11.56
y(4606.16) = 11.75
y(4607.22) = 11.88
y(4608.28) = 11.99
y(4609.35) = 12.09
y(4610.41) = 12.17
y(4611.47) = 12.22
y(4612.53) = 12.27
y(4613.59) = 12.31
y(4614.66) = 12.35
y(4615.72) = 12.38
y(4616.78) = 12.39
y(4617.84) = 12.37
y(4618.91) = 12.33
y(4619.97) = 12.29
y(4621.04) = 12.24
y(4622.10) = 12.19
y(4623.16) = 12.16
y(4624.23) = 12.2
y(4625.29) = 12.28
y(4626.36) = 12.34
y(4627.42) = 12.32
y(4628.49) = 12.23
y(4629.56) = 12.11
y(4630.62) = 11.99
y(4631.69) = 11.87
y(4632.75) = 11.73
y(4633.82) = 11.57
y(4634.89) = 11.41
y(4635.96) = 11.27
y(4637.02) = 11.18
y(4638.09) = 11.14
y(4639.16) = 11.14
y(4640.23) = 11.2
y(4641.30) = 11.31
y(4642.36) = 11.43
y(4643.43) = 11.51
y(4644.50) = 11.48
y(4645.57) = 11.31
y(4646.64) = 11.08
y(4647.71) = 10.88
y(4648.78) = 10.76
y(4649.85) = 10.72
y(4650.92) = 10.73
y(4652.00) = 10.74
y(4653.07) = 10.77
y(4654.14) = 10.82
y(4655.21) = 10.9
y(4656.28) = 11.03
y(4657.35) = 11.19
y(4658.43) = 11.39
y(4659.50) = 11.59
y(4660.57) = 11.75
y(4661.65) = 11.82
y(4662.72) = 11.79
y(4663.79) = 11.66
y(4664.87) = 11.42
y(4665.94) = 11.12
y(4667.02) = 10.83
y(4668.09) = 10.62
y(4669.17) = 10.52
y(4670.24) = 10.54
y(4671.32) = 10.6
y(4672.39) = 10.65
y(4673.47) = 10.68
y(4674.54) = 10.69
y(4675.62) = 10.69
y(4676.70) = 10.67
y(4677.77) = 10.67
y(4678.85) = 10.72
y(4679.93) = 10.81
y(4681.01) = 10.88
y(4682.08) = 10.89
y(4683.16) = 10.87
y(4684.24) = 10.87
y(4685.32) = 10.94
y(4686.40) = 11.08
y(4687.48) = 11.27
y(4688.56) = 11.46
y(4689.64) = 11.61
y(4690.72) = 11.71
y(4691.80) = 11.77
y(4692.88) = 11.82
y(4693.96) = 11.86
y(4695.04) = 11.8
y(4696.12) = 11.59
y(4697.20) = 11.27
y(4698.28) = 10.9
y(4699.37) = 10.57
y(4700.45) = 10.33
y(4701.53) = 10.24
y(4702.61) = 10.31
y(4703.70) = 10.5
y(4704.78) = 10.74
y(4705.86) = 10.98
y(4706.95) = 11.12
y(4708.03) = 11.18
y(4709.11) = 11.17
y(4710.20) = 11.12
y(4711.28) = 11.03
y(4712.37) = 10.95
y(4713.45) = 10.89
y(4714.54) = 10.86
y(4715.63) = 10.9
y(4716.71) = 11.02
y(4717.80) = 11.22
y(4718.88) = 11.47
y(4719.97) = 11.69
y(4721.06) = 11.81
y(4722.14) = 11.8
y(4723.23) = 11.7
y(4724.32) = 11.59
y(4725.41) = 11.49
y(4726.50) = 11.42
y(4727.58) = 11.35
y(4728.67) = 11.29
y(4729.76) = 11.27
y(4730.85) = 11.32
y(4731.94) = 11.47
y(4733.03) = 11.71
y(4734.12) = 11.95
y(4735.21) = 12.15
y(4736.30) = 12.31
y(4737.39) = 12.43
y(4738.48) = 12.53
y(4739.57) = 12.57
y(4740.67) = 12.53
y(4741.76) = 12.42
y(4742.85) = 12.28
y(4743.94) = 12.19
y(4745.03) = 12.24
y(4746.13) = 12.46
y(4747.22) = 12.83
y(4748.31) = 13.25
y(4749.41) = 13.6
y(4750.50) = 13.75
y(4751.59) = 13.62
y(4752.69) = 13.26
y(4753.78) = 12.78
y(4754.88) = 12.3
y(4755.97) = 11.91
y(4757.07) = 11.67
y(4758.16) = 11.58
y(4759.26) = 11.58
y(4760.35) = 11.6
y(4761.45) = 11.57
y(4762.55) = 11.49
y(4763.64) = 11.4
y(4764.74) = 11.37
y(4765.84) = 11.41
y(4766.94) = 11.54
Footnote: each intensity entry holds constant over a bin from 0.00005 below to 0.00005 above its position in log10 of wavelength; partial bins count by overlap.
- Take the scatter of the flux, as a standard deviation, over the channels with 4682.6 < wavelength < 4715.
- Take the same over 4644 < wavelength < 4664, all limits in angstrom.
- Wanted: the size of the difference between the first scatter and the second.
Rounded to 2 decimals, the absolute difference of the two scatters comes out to 0.06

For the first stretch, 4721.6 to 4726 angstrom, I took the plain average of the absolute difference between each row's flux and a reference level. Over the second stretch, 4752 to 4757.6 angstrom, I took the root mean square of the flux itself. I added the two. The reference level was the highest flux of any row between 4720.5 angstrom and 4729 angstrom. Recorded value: 12.6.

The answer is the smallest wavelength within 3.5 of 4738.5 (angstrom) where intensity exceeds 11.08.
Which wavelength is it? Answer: 4735.21 angstrom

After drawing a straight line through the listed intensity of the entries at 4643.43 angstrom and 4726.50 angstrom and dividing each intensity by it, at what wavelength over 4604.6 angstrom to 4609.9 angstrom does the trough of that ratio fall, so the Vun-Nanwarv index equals 4605.10 angstrom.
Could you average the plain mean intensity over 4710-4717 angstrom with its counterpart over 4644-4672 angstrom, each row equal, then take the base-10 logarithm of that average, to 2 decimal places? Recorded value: 1.04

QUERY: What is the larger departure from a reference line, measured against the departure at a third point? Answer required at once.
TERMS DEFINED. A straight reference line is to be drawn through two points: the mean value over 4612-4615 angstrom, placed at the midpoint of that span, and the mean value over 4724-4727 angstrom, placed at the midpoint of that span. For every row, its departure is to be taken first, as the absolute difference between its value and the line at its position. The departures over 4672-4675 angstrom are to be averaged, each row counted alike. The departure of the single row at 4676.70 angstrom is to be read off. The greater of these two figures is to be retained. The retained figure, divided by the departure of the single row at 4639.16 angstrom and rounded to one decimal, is 1.2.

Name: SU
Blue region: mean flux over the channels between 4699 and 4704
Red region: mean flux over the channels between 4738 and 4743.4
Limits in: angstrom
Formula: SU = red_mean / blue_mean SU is 1.20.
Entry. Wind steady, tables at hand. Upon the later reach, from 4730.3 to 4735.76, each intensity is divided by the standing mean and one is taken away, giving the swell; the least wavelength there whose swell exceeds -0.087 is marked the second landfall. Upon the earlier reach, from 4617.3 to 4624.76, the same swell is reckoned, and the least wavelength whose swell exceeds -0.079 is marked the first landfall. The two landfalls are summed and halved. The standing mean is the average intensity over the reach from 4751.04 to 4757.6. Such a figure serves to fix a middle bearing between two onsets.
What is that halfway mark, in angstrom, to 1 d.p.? 4675.4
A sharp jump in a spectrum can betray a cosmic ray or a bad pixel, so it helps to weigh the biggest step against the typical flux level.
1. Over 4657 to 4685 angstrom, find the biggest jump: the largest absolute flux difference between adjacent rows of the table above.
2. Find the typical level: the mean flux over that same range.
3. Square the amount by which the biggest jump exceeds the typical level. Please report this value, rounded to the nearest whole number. 114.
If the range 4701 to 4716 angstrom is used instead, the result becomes 113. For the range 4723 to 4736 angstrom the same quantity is 128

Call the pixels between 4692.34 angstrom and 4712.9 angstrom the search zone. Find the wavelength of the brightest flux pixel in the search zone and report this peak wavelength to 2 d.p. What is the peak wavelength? 4693.96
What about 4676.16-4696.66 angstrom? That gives 4693.96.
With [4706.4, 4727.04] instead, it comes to 4721.06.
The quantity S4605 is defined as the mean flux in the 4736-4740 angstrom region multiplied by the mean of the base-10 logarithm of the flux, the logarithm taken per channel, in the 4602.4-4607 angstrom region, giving 13.2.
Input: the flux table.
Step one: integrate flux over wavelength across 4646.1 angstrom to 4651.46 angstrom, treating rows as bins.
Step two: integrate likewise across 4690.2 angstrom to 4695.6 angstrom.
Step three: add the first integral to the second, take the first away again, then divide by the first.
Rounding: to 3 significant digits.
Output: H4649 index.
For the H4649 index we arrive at 1.10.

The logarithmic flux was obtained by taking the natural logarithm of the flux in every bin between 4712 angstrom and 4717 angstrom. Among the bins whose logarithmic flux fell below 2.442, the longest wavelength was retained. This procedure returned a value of 4716.71 angstrom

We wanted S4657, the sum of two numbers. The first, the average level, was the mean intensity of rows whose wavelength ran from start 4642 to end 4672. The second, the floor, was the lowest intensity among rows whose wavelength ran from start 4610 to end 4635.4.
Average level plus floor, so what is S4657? 22.5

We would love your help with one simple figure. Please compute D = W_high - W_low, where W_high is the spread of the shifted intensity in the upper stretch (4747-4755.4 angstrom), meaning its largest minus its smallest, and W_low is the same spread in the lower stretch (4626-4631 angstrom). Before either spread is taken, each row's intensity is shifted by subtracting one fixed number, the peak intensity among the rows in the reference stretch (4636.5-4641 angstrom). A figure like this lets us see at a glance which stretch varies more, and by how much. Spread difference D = 1.1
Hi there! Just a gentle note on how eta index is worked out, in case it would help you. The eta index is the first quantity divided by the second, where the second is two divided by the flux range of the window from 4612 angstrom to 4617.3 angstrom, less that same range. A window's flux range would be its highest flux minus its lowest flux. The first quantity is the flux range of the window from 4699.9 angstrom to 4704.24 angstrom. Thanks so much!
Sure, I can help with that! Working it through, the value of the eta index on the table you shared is 0.016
